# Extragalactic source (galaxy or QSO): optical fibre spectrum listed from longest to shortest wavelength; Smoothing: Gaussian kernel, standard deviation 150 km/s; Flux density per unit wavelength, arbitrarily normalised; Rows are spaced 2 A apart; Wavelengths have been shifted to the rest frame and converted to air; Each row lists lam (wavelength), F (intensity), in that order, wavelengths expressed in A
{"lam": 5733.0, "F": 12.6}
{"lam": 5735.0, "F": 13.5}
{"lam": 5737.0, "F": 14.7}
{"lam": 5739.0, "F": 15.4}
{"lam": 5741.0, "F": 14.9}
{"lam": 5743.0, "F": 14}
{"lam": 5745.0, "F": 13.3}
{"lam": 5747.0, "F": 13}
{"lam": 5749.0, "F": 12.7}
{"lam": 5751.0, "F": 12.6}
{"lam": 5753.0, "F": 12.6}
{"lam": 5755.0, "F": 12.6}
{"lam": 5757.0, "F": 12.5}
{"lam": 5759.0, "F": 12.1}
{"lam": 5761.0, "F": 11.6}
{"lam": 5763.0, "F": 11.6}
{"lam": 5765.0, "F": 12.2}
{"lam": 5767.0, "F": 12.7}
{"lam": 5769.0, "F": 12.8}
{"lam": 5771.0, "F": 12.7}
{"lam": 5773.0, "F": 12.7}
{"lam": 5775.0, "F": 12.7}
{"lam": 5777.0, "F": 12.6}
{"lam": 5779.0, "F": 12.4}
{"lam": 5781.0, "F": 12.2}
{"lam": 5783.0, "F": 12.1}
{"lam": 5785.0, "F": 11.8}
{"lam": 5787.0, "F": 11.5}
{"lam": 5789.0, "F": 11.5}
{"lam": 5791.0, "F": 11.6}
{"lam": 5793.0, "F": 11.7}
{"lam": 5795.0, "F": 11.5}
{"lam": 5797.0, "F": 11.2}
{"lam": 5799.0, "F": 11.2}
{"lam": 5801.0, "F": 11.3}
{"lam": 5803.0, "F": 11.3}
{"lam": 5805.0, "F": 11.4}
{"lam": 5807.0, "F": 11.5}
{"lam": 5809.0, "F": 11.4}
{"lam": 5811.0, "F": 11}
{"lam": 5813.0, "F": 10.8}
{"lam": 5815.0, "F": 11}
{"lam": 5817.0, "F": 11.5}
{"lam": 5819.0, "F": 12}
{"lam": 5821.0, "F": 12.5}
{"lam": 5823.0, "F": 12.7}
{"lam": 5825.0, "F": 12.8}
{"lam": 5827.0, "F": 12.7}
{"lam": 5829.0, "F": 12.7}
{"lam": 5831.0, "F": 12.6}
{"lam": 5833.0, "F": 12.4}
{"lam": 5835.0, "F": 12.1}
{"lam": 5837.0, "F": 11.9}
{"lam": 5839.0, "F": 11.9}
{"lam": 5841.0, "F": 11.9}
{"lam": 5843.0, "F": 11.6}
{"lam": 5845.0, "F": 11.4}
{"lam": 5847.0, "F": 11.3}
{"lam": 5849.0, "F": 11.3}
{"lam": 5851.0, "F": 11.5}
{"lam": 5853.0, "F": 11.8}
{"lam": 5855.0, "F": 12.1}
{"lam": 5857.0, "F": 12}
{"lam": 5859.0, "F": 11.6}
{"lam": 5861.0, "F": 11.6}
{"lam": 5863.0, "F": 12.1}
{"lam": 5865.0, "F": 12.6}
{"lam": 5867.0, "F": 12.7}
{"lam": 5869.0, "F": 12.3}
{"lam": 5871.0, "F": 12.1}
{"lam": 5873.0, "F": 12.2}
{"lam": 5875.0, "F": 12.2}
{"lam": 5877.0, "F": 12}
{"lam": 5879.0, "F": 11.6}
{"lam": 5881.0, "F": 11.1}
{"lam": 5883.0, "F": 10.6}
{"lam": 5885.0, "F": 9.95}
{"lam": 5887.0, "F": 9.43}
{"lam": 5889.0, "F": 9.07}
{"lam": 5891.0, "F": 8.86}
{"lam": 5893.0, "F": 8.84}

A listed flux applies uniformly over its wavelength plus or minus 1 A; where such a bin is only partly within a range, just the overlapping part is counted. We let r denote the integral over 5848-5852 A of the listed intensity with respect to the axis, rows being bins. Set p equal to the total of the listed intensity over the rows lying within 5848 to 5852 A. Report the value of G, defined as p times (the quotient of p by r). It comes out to 11.4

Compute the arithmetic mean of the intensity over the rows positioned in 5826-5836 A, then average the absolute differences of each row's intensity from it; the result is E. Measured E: 0.2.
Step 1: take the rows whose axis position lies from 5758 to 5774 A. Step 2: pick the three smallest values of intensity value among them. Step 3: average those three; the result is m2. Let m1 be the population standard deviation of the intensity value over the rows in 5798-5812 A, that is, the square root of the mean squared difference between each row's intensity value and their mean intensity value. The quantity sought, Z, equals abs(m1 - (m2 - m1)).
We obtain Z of 11.5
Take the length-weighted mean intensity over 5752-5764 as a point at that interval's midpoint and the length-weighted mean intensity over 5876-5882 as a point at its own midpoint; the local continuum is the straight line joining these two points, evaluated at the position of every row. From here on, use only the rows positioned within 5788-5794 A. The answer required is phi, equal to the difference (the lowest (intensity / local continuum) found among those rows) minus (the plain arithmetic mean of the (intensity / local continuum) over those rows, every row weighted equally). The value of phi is -0.01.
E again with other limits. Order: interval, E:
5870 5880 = 0.2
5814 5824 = 0.6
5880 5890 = 0.7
